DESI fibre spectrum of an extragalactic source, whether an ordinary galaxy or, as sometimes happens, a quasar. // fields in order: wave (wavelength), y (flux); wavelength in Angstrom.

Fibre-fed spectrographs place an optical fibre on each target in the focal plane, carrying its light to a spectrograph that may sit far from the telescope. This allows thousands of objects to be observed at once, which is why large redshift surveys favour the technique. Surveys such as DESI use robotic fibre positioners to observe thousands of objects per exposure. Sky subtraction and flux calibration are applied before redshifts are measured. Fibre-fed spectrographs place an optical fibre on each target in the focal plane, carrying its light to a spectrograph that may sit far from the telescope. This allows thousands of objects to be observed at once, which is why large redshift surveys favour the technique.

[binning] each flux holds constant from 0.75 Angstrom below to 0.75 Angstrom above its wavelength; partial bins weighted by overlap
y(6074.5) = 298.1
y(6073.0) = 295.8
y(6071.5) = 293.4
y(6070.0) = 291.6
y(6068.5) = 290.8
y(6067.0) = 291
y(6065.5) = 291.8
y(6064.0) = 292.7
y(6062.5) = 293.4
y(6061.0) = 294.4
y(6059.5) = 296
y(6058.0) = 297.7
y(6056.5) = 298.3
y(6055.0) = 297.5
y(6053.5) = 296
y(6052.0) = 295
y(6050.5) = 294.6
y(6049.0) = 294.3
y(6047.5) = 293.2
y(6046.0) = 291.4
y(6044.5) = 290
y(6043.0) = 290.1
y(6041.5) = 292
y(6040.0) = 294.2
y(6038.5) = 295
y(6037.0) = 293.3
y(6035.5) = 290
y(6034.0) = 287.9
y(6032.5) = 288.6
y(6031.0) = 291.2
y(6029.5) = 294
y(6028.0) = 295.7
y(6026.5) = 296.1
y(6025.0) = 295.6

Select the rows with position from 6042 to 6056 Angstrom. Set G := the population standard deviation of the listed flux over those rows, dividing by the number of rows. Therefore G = 2.46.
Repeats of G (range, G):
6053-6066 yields 2.21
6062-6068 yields 0.91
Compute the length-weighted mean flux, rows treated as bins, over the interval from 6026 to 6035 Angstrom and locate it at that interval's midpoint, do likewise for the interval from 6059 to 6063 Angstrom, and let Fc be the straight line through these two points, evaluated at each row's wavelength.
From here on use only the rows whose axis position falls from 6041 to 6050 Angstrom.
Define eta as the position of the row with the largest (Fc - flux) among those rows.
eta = 6044.5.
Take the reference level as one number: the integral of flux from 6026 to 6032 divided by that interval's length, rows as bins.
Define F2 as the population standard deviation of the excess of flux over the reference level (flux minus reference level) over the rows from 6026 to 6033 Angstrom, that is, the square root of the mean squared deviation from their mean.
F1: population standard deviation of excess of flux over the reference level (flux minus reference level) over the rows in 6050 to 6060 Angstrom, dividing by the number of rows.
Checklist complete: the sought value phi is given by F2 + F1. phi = 4.2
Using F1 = 1.3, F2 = 2.8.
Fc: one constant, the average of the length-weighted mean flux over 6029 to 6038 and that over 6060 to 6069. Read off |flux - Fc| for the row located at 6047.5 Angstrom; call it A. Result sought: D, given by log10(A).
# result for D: 0.18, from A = 1.5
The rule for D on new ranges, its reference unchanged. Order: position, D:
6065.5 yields -0.91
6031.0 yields -0.32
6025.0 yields 0.59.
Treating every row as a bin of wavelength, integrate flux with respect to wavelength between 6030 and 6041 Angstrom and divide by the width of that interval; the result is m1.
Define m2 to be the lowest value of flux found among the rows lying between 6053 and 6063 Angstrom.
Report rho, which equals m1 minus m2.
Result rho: -1.9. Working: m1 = 292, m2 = 293.4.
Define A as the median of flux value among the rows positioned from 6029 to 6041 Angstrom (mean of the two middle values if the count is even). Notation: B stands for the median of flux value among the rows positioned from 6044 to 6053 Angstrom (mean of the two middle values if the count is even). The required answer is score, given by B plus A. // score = 586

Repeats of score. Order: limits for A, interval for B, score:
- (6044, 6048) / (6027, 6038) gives 583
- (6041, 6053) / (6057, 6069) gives 586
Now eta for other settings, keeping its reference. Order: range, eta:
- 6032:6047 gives 6034.0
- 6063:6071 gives 6068.5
